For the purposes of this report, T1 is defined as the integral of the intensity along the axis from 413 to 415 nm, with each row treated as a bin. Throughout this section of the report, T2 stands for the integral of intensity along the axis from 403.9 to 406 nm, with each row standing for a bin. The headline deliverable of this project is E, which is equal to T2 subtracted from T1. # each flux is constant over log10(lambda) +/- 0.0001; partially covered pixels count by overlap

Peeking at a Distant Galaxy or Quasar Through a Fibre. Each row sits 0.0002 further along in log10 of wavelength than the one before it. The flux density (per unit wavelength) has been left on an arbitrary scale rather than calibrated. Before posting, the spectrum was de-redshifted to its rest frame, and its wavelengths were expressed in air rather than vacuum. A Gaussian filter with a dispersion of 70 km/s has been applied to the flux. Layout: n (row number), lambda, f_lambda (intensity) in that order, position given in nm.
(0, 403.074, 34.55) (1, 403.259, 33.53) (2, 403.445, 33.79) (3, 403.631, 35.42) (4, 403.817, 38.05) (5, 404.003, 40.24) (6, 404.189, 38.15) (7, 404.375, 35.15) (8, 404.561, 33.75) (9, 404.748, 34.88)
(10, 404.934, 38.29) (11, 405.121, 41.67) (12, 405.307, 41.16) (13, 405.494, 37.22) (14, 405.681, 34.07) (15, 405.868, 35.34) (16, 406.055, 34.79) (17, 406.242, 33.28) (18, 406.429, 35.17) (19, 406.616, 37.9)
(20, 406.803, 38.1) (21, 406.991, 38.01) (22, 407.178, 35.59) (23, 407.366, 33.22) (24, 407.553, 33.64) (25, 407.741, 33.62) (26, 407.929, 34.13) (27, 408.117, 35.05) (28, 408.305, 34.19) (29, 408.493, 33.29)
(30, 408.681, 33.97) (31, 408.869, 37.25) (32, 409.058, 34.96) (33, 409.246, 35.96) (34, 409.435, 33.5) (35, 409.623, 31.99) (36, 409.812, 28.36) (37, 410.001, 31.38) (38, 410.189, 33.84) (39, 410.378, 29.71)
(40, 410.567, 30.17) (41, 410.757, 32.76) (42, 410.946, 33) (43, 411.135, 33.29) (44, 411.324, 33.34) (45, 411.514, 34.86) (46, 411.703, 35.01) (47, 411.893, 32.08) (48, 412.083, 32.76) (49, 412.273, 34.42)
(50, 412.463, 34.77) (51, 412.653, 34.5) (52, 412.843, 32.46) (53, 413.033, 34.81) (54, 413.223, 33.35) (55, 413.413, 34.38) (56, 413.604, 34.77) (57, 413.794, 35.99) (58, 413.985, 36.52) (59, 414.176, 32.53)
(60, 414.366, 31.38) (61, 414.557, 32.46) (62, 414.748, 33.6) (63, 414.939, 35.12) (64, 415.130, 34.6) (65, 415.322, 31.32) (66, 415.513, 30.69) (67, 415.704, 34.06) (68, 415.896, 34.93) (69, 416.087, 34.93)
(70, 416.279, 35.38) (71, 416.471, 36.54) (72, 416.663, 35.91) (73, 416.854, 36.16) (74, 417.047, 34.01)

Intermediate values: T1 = 68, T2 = 78.2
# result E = -10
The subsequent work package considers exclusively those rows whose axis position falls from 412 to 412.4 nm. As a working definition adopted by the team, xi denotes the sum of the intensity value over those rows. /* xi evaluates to 67.2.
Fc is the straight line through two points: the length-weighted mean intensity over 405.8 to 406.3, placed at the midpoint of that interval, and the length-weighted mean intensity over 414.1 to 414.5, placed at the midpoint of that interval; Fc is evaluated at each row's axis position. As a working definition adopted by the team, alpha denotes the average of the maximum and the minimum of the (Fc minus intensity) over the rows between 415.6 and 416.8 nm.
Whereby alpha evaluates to -3.8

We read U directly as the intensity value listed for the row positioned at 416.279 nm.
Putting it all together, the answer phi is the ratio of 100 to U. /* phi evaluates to 2.83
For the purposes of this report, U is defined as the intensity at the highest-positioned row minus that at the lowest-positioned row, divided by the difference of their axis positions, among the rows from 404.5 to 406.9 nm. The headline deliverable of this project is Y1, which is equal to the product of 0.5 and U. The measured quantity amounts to 1.0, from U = 1.9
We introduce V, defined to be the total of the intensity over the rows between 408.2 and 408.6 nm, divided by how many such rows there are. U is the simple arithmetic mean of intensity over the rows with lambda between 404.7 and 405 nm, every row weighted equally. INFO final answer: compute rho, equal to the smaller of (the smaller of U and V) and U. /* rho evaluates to 33.7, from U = 37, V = 33.7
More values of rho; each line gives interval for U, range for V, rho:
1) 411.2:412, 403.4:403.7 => 33.8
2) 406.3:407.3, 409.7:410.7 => 30.7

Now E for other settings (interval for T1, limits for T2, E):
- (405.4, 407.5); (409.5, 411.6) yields 8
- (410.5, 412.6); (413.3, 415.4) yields -1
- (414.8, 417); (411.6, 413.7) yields 5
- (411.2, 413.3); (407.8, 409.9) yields 0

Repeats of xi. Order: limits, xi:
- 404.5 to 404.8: 68.6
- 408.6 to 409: 71.2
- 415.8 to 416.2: 69.9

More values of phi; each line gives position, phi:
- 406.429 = 2.84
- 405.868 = 2.83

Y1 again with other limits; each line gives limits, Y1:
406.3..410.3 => -0.2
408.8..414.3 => -0.4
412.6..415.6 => -0.7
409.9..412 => 0.2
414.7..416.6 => 0.9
